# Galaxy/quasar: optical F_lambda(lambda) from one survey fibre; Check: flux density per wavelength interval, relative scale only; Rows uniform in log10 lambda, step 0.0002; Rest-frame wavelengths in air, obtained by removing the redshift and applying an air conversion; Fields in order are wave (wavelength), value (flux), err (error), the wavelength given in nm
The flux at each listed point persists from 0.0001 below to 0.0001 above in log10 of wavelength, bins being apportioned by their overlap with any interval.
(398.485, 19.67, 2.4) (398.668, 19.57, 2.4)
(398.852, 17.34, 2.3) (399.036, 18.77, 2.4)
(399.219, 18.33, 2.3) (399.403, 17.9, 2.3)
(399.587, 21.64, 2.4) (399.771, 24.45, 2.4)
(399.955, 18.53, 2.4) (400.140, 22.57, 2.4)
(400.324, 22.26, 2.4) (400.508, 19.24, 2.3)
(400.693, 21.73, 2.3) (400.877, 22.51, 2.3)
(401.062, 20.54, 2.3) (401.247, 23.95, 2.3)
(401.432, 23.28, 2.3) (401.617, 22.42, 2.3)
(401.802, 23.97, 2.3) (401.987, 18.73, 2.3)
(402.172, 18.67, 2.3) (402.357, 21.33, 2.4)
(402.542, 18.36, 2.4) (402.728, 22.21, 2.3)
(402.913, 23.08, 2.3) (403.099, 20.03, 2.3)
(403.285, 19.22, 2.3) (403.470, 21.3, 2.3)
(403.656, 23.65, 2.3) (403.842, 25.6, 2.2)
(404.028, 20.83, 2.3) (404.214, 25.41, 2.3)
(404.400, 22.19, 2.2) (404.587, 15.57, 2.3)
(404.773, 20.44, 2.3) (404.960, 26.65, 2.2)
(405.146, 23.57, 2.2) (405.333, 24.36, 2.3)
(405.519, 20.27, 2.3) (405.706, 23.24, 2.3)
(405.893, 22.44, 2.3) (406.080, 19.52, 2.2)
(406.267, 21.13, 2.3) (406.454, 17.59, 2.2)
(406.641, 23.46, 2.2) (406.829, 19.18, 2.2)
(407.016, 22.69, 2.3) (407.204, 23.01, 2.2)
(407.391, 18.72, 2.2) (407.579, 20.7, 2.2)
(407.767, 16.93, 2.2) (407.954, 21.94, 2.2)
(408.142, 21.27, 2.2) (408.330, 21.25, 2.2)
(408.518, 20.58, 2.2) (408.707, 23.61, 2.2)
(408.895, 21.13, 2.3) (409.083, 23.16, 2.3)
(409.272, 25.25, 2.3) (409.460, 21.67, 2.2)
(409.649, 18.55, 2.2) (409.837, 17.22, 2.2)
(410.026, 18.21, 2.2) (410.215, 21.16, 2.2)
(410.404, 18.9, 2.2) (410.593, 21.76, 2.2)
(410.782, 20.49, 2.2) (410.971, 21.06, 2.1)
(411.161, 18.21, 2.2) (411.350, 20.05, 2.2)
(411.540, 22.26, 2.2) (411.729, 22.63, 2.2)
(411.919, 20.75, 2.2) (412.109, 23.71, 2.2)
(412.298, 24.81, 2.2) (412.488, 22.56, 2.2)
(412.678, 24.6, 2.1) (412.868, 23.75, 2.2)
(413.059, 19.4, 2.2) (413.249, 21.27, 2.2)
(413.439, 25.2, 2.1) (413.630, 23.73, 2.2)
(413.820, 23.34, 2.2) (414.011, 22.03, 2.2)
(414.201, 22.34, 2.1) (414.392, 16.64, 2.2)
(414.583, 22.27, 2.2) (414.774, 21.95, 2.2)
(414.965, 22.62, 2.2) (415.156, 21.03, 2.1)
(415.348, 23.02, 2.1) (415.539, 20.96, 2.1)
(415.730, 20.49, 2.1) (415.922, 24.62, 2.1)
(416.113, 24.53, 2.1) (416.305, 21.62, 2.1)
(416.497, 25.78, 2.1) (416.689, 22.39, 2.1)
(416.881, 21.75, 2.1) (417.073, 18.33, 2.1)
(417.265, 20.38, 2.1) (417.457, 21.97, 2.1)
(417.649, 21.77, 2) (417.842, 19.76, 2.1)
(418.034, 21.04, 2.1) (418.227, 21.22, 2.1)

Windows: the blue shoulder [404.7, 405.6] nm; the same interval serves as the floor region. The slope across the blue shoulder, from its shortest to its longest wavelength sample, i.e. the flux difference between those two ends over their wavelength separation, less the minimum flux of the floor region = -20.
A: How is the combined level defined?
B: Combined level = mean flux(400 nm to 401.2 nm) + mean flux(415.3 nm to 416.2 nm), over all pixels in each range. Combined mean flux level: 44.2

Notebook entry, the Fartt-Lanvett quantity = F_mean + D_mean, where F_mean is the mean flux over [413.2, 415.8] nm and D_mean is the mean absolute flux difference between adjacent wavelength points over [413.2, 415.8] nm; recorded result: 23.9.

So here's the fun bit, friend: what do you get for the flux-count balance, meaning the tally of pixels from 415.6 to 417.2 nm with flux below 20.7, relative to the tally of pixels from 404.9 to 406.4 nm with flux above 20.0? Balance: 0.29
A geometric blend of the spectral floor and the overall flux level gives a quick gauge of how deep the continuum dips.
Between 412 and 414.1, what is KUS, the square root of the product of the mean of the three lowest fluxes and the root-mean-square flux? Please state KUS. 22.0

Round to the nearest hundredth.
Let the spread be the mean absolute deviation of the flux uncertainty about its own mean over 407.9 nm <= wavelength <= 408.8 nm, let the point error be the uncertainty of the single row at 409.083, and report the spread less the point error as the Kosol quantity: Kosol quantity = -2.30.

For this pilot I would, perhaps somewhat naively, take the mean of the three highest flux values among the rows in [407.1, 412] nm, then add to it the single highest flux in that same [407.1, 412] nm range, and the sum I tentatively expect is 49.3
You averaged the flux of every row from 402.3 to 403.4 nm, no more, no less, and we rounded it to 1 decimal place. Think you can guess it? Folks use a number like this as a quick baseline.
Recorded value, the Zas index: 20.7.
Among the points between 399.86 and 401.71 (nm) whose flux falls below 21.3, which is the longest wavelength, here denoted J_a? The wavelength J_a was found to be 401.062 nm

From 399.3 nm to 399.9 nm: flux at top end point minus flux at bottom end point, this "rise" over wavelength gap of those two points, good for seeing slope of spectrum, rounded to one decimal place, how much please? 17.8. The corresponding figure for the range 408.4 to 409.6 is 1.2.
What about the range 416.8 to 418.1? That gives -0.6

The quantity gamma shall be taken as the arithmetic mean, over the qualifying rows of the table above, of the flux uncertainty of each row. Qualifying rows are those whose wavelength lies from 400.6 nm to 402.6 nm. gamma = 2.32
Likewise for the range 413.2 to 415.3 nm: 2.17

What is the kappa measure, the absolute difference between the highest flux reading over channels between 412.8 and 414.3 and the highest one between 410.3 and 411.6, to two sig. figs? 2.9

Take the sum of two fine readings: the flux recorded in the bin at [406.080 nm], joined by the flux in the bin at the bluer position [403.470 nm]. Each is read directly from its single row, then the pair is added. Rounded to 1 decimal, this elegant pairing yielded 40.8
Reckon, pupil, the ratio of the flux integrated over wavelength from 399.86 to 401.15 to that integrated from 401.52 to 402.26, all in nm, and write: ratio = 1.8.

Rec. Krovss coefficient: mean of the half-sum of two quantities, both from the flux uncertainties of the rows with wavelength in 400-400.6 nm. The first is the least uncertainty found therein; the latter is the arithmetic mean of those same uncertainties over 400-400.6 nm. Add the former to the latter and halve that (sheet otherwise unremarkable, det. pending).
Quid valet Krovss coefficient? 2.33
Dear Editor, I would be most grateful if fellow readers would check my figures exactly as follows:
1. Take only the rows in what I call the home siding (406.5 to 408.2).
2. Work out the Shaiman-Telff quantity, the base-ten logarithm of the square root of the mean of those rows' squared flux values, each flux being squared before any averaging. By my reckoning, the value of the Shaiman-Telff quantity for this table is 1.32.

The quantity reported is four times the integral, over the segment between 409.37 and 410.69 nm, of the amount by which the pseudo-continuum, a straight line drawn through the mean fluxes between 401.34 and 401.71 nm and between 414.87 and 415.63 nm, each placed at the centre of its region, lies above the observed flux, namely 13.9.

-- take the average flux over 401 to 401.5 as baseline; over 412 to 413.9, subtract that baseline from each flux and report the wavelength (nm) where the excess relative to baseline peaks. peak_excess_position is 413.439 nm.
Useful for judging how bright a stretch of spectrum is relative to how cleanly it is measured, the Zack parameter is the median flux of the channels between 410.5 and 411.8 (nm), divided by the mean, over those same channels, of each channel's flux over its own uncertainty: 2.20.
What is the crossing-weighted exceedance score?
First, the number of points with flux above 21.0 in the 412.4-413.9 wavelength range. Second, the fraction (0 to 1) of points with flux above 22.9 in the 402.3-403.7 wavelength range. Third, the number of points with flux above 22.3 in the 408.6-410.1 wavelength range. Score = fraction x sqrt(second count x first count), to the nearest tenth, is 1.1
